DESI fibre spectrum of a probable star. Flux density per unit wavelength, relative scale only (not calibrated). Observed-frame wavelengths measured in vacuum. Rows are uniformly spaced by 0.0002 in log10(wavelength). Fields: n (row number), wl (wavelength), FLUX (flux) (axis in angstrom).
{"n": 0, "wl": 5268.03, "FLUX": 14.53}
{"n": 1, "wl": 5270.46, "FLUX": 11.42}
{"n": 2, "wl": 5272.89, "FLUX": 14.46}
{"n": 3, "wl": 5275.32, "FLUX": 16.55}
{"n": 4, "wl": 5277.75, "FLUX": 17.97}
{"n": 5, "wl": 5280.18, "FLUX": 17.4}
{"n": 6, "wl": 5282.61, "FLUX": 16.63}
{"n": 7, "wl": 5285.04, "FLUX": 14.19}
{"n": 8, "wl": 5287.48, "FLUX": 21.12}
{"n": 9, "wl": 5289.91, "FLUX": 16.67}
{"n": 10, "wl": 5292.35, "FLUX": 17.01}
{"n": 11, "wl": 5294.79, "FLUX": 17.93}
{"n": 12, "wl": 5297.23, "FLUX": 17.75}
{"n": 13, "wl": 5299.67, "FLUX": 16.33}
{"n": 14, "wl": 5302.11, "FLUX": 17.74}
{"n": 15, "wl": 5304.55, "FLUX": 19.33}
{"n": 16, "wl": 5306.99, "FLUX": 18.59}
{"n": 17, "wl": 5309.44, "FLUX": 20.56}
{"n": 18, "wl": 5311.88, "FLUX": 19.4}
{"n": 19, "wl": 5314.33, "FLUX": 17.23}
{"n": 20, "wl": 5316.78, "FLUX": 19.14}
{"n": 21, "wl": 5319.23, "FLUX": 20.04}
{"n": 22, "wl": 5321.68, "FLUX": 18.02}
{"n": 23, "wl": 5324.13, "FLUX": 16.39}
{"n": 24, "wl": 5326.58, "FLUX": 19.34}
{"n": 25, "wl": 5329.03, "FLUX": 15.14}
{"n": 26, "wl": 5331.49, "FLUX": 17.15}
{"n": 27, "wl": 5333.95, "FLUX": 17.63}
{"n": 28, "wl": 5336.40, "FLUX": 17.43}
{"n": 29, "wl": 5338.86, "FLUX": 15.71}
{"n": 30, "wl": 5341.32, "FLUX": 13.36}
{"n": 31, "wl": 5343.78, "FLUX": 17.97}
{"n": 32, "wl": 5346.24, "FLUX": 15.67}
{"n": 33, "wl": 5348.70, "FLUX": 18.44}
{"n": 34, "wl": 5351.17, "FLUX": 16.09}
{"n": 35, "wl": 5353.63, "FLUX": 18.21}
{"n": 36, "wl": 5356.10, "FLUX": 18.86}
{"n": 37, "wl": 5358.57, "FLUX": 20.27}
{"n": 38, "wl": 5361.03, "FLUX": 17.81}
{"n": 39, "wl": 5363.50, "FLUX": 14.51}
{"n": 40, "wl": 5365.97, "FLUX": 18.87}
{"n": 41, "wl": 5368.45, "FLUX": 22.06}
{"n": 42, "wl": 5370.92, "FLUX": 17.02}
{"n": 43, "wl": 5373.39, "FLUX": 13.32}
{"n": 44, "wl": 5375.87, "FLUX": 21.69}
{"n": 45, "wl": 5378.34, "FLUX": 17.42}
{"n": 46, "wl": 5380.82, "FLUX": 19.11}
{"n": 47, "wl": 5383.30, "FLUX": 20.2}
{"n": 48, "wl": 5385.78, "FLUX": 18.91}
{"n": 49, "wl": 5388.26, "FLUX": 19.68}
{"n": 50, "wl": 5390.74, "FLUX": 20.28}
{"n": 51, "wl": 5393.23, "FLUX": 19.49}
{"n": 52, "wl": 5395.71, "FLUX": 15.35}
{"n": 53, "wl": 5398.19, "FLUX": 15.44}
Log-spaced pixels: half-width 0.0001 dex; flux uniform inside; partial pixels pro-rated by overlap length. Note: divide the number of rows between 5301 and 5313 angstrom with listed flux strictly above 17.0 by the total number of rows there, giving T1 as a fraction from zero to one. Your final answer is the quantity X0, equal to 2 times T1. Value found 2.00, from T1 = 1.0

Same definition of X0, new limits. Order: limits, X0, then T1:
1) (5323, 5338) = 1.33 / 0.7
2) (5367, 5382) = 1.67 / 0.8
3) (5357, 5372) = 1.67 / 0.8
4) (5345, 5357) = 1.20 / 0.6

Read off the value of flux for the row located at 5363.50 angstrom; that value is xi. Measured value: 14.51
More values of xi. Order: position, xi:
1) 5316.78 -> 19.14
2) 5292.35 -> 17.01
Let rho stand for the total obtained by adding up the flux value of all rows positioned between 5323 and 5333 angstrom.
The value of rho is 68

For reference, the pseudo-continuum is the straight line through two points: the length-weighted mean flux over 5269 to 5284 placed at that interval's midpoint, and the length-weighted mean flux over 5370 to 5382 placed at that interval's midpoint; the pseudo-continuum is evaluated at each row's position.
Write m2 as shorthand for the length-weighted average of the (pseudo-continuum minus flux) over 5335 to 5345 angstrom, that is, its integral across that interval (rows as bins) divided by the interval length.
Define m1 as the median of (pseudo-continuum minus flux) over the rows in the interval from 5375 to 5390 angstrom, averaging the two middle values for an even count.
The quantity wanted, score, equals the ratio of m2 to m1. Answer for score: -0.57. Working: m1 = -1.49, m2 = 0.9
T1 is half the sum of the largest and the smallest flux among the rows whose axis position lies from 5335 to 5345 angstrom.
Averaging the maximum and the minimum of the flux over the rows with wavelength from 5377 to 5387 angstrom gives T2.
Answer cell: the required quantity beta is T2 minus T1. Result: 3.1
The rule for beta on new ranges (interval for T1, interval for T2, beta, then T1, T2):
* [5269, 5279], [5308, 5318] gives 4.2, 15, 18.9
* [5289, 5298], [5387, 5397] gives 0.5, 17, 17.8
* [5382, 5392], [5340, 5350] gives -3.7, 20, 15.9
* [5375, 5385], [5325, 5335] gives -2.3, 20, 17.2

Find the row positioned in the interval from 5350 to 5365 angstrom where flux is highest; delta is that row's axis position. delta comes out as 5358.57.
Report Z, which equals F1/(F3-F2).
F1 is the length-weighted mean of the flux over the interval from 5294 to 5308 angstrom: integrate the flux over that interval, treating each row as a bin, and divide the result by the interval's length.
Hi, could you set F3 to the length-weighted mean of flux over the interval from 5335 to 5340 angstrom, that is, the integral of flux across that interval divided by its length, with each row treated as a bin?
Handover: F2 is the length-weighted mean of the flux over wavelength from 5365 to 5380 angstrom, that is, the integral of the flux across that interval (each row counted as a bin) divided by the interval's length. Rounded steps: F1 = 17.9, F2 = 18.4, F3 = 16.6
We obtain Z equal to -10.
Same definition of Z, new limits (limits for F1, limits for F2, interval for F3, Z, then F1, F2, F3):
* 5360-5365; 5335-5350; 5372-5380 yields 15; 16.2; 16.4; 17.6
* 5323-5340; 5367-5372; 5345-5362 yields -10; 17.0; 19.6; 17.9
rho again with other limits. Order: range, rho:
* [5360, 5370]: 73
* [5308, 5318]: 76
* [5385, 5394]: 78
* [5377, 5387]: 76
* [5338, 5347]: 63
